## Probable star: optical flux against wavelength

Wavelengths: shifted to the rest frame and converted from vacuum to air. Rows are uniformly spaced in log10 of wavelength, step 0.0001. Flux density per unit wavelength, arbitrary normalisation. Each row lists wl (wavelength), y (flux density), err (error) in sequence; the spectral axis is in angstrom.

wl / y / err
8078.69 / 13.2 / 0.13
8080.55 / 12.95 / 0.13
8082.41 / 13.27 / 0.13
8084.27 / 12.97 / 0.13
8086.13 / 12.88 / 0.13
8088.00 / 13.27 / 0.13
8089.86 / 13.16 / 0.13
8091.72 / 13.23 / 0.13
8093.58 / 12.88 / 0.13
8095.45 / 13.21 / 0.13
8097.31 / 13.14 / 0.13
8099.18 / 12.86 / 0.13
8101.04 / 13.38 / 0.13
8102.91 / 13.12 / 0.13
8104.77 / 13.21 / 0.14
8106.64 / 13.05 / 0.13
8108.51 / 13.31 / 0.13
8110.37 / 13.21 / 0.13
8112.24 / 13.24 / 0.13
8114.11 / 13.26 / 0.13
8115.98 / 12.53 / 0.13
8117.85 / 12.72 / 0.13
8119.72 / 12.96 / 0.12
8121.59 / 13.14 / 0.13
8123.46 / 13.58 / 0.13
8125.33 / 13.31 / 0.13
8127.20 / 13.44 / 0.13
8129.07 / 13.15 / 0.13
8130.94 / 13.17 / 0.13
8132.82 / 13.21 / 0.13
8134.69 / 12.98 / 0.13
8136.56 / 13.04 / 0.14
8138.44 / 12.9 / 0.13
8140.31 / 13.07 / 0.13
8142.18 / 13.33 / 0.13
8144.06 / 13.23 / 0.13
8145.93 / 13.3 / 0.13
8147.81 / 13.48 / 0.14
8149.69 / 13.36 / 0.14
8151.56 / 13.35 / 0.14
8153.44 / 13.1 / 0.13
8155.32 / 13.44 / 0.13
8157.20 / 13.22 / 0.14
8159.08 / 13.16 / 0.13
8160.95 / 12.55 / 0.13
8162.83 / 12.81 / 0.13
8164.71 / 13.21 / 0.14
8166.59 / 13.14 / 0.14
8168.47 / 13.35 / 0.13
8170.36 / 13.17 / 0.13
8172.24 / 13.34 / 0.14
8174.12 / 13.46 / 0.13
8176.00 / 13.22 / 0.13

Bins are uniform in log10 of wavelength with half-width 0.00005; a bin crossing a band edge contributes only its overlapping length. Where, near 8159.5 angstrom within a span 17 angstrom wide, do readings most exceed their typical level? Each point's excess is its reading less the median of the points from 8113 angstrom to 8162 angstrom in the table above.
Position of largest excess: 8155.32 angstrom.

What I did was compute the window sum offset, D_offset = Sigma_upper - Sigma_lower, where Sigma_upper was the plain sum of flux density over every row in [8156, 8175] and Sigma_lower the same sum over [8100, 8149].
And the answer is -211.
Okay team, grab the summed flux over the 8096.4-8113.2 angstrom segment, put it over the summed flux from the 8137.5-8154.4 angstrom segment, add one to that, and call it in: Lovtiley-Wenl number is 1.995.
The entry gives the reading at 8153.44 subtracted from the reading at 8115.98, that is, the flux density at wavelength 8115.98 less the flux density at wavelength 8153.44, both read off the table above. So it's -0.57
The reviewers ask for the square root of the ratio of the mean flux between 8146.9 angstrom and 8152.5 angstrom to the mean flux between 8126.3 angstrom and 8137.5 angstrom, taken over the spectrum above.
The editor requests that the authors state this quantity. 1.01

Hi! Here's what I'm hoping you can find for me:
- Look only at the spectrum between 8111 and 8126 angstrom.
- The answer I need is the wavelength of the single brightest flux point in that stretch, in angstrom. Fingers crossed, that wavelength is 8123.46 angstrom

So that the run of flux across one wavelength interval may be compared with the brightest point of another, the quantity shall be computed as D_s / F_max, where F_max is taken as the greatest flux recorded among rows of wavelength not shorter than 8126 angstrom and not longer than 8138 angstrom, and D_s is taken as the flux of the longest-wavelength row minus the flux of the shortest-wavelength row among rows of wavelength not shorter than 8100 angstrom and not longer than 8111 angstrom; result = -0.013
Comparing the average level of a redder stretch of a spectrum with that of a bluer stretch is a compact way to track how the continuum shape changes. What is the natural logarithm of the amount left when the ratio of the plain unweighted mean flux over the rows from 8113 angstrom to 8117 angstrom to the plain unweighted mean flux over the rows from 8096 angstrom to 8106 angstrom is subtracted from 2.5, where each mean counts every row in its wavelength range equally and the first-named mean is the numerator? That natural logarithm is 0.418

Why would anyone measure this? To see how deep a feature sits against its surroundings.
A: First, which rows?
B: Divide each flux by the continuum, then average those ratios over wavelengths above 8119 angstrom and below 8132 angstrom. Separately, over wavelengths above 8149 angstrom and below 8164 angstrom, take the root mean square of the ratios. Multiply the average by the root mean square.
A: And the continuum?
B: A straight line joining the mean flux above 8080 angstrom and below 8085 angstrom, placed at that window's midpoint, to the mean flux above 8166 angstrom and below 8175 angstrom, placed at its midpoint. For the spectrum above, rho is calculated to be 1.00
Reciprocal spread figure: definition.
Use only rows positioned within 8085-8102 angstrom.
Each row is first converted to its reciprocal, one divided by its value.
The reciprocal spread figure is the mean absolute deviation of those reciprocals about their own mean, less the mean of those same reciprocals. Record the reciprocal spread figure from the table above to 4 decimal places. -0.0753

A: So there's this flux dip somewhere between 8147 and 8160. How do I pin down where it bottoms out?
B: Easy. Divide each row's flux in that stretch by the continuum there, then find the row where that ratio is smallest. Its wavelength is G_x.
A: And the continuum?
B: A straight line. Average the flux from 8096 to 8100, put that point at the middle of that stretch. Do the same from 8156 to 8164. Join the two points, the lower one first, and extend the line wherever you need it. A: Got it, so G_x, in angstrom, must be 8153.44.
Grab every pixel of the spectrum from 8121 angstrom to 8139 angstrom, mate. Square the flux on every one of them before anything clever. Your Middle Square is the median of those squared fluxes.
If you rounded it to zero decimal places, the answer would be 173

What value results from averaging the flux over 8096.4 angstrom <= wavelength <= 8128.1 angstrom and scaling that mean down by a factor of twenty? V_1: 0.657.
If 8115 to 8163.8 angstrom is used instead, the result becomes 0.657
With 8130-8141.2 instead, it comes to 0.653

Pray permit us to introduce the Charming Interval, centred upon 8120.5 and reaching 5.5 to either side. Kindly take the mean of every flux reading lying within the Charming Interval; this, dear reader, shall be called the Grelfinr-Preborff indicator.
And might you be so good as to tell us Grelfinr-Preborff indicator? 13.0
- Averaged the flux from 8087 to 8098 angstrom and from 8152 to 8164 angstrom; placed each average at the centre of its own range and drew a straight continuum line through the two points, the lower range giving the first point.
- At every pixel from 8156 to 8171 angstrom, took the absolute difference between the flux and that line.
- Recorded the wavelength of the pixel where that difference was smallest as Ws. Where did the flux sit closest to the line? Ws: 8166.59 angstrom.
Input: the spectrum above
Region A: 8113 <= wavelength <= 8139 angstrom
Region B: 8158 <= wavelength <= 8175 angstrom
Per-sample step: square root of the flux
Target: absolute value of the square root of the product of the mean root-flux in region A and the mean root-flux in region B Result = 3.62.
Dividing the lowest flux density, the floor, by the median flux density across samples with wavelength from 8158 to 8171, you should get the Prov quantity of 0.954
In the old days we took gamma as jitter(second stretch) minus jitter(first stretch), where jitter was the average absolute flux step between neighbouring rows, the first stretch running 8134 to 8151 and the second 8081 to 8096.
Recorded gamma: 0.10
